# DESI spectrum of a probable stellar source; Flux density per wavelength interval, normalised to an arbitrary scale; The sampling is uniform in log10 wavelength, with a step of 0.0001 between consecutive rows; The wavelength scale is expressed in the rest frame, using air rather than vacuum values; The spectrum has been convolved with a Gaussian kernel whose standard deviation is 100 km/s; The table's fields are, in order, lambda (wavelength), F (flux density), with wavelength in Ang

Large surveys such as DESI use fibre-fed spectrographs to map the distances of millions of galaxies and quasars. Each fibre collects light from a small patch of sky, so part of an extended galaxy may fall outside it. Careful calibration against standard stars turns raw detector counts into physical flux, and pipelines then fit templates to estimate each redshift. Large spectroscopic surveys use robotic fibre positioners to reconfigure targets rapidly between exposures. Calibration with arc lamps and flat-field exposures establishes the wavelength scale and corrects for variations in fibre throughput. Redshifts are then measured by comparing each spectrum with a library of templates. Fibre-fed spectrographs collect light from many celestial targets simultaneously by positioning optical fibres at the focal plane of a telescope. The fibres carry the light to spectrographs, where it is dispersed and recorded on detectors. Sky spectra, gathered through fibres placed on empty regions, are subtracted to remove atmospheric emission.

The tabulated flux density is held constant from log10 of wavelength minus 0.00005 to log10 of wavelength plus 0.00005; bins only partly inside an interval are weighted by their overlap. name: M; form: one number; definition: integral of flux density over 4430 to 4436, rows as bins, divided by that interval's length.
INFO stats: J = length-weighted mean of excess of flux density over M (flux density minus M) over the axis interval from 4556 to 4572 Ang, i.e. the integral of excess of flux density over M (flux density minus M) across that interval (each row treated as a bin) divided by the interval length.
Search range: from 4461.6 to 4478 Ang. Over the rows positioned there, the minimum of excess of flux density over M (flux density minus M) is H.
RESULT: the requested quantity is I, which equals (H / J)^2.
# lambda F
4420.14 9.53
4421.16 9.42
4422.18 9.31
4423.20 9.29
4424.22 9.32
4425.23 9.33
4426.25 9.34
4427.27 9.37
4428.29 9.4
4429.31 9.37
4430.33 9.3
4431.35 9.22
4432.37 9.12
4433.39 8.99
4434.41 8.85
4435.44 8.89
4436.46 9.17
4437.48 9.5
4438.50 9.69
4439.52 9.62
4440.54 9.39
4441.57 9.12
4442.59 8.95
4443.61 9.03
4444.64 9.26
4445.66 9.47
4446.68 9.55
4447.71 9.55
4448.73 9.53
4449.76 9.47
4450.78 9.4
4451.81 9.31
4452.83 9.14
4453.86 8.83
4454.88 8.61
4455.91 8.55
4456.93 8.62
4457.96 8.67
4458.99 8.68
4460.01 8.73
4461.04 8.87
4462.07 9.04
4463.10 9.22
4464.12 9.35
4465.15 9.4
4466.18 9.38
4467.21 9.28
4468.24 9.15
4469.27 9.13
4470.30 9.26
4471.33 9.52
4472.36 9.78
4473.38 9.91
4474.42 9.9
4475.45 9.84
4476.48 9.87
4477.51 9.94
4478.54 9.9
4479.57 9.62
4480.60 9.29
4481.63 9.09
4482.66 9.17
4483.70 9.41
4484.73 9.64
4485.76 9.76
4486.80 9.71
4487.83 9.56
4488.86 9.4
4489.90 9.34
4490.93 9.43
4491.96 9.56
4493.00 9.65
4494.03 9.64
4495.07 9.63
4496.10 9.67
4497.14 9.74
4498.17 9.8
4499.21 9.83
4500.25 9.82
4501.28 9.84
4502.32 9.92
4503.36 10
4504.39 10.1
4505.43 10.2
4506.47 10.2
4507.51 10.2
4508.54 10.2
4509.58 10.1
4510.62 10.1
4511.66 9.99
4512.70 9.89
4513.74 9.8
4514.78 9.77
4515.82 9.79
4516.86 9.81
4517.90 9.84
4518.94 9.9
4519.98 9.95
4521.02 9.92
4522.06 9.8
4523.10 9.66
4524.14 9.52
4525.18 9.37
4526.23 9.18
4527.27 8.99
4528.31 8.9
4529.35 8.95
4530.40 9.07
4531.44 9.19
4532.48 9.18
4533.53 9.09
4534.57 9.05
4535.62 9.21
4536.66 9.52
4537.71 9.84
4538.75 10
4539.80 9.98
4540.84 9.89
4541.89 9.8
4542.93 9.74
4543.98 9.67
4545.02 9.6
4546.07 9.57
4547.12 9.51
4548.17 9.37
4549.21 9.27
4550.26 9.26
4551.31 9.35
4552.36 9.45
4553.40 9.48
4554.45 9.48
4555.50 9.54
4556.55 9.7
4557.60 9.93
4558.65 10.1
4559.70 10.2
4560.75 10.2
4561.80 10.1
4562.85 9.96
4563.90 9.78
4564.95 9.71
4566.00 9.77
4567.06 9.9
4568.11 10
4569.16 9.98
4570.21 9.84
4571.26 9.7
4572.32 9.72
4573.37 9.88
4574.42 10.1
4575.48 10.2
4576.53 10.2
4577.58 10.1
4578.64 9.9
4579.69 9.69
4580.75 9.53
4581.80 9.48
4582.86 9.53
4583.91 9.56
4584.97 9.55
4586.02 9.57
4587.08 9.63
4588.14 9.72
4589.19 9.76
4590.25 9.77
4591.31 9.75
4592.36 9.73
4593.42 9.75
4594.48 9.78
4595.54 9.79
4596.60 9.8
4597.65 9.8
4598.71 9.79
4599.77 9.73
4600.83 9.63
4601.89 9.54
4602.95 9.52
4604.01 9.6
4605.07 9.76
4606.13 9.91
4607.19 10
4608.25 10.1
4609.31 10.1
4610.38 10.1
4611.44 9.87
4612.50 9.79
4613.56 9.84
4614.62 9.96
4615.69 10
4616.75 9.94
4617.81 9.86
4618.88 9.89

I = 0.0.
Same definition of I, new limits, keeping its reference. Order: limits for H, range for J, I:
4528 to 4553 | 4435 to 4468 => 1.6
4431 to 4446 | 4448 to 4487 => 0.6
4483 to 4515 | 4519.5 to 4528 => 0.4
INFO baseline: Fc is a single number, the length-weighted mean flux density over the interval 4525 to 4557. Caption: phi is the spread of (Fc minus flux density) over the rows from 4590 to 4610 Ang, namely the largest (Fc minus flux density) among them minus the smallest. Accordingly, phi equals 0.58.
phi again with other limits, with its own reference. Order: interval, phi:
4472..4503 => 0.85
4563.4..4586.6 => 0.72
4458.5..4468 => 0.72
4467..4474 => 0.78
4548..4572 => 0.94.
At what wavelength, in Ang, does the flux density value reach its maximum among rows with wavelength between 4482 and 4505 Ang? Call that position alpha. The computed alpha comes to 4504.39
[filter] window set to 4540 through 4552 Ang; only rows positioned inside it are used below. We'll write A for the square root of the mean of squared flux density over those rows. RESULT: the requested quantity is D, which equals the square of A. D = 91.2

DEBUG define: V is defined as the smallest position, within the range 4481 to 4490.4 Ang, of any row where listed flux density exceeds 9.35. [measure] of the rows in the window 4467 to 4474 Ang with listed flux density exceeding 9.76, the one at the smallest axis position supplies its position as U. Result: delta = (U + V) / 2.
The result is 4478.0 Ang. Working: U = 4472.36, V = 4483.70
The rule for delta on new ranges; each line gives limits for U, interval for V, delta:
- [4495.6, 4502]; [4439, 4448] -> 4468.8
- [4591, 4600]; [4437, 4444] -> 4516.0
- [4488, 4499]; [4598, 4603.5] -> 4548.4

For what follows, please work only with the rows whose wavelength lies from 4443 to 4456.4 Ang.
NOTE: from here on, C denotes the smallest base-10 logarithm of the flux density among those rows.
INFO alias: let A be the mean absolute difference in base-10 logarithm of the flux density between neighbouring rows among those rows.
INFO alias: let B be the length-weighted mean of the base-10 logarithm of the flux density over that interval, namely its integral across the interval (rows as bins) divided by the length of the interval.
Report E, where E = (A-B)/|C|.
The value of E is -1.03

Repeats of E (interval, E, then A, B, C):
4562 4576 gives -1.00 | 0.0049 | 0.995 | 0.987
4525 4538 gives -1.01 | 0.0066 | 0.962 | 0.949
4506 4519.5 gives -1.01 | 0.0020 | 0.999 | 0.990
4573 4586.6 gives -1.01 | 0.0042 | 0.991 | 0.977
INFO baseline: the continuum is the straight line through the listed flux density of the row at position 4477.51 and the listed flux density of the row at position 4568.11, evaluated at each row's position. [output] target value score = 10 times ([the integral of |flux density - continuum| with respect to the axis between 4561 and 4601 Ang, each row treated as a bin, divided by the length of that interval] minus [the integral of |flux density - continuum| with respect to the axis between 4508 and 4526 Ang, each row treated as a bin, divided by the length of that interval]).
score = 0.6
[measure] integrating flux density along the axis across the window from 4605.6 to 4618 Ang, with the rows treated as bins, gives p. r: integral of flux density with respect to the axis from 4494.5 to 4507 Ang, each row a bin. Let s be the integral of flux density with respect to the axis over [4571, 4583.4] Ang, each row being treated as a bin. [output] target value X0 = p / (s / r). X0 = 125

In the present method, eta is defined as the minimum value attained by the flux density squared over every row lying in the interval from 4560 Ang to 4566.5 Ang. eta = 94.3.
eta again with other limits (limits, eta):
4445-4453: 83.5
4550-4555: 85.7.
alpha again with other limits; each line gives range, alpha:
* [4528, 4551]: 4538.75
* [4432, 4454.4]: 4438.50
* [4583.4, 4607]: 4606.13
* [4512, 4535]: 4519.98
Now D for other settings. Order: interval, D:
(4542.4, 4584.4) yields 95.2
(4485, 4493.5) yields 91.2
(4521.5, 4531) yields 86.1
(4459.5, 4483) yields 88.8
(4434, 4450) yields 86.8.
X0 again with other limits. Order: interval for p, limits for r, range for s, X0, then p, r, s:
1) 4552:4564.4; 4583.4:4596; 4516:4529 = 120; 122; 122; 124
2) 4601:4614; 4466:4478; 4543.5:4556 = 124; 128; 115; 118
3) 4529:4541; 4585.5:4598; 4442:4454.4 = 119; 113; 122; 115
